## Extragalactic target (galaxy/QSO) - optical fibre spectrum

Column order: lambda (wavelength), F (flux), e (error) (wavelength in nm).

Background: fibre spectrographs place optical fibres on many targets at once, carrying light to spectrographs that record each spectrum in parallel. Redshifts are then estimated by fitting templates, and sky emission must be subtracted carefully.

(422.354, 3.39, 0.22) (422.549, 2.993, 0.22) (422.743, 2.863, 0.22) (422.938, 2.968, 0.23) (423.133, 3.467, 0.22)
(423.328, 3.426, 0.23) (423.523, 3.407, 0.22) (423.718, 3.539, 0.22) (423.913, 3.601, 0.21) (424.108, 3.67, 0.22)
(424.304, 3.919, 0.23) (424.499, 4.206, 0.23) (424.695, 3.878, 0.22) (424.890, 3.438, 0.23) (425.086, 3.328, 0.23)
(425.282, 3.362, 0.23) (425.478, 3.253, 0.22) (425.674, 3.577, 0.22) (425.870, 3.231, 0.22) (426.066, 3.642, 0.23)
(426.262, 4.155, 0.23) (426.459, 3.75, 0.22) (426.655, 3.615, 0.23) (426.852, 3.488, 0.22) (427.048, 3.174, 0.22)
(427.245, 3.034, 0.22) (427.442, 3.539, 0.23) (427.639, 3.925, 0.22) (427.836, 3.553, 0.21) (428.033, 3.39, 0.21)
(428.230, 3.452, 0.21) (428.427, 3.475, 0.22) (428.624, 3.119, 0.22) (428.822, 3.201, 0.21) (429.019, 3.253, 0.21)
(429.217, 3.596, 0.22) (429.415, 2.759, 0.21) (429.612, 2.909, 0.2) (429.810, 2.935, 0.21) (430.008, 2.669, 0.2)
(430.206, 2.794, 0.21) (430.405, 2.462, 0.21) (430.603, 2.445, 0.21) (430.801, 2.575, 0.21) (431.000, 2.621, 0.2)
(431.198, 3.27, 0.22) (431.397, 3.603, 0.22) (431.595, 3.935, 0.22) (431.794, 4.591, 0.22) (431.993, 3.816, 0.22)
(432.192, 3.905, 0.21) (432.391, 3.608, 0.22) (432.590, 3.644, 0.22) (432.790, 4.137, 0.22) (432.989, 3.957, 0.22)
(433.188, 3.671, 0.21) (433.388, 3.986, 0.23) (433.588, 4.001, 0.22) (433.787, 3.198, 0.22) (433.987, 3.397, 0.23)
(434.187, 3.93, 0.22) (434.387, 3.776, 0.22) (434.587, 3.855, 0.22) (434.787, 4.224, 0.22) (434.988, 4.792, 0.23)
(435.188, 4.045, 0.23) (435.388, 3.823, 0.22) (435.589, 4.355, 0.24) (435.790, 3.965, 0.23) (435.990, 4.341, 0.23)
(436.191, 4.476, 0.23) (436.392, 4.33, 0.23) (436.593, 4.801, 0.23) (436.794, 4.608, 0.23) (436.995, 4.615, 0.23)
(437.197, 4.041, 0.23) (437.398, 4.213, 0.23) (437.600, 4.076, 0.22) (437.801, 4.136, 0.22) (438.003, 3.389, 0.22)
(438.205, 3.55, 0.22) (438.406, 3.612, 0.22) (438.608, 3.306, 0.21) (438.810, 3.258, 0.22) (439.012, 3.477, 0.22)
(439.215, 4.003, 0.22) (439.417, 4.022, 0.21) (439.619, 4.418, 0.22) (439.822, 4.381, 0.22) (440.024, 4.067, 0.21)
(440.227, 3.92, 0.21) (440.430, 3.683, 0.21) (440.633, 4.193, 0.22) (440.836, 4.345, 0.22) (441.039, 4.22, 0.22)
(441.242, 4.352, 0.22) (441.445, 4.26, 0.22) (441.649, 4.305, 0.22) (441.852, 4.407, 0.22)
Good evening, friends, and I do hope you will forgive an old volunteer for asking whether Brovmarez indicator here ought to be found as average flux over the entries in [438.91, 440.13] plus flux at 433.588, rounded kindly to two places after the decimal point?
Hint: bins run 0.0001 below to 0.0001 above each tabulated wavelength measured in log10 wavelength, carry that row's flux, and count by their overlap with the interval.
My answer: 8.06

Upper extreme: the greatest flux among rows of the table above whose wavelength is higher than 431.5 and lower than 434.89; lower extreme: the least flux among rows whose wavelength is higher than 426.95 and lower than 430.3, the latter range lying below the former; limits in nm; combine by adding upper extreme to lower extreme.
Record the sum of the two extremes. 7.26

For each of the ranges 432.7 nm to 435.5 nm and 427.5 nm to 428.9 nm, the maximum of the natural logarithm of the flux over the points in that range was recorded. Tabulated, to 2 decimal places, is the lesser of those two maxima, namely 1.37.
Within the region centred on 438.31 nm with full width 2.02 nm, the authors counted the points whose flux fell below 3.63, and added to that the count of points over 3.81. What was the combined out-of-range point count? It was 10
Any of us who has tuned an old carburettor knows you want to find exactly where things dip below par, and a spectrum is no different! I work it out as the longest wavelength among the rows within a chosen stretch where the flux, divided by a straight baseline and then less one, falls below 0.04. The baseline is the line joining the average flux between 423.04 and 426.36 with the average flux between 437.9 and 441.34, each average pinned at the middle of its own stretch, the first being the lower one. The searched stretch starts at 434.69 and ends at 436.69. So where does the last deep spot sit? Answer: 435.790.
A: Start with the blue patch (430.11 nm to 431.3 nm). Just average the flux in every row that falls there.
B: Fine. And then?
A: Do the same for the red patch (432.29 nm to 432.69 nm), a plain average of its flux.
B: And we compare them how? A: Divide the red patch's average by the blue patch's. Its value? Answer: 1.35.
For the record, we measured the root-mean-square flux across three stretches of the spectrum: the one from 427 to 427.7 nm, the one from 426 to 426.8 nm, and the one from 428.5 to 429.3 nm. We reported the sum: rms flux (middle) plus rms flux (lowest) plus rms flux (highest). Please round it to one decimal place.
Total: 10.5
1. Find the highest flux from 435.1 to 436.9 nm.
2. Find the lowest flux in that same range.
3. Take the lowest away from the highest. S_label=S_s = 1.0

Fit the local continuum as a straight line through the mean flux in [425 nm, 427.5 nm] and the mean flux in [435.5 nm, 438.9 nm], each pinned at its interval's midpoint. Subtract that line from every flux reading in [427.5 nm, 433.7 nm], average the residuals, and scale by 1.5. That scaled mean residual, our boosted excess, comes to -0.47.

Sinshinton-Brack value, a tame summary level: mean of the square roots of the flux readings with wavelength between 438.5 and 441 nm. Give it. 1.98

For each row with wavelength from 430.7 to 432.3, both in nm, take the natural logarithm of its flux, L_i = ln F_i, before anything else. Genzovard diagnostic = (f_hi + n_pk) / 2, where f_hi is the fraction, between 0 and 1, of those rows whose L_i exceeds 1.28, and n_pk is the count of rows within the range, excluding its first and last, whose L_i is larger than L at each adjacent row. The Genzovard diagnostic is 0.8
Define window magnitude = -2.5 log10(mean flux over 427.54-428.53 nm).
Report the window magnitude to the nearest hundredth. -1.38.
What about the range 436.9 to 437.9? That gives -1.56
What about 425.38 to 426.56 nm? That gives -1.39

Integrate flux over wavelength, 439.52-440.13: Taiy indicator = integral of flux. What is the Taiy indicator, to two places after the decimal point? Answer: 2.61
